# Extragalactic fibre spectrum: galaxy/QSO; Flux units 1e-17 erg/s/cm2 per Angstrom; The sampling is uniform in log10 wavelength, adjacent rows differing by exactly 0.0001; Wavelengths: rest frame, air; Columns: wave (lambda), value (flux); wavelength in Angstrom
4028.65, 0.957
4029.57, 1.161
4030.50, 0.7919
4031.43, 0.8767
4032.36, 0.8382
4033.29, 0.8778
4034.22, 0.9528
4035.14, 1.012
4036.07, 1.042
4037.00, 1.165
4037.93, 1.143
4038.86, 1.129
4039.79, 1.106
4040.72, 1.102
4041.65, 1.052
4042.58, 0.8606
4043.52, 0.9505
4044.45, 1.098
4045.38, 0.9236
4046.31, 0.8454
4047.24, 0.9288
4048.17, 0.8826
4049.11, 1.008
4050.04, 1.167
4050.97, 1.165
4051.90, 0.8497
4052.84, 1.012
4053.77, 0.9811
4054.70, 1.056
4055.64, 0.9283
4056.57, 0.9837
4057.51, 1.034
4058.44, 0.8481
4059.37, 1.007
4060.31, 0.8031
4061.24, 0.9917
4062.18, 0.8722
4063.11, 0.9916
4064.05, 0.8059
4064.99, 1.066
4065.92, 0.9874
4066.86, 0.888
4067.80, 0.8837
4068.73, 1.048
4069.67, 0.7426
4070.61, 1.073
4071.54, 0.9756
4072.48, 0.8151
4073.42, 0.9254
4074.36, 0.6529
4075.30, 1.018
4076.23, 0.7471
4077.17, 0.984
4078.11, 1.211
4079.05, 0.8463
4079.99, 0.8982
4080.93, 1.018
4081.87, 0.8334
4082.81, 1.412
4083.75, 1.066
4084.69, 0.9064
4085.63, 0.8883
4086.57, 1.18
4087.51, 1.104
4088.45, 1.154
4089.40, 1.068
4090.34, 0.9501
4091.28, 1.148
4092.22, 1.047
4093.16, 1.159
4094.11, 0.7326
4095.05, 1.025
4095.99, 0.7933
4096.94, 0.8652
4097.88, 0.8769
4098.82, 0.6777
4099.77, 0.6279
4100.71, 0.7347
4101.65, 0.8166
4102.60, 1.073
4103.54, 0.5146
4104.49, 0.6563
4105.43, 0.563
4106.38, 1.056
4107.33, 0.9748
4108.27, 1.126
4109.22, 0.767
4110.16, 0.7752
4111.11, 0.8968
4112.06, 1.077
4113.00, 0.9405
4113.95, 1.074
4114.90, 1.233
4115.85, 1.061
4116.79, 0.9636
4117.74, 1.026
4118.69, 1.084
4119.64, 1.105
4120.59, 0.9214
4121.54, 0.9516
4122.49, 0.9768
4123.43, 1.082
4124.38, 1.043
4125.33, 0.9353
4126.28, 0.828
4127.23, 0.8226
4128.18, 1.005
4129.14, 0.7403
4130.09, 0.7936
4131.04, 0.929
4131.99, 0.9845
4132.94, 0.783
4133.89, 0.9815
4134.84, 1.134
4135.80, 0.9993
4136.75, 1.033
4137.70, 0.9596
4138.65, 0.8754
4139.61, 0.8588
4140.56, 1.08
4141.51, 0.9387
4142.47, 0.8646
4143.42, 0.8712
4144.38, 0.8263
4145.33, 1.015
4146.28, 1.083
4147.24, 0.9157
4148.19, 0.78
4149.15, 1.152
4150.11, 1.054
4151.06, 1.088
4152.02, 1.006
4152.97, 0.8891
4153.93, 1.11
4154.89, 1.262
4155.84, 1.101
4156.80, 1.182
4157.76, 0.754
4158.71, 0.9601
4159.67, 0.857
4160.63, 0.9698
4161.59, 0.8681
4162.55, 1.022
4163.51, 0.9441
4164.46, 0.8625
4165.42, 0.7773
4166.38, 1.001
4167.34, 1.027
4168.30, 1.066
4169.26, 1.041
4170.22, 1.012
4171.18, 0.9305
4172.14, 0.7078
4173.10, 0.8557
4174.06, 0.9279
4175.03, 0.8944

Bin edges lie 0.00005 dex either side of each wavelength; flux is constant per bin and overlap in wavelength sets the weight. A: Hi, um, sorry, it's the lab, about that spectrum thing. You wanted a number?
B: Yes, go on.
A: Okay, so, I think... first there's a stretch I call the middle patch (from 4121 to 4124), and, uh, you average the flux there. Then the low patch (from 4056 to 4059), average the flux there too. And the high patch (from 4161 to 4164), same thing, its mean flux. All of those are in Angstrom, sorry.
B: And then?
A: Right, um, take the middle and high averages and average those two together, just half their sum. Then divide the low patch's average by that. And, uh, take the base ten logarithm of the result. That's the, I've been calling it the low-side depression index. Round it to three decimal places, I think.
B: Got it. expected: -0.008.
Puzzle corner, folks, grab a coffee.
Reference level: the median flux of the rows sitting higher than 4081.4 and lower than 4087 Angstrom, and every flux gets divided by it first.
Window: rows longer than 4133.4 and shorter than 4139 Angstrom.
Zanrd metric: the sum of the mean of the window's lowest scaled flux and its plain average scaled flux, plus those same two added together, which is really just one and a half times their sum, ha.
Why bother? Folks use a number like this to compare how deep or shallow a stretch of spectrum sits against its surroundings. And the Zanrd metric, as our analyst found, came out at 2.85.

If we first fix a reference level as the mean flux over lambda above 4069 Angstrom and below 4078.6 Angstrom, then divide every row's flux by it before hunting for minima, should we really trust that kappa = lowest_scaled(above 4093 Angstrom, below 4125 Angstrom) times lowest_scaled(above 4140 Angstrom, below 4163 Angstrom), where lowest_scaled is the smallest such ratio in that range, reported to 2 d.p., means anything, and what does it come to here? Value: 0.46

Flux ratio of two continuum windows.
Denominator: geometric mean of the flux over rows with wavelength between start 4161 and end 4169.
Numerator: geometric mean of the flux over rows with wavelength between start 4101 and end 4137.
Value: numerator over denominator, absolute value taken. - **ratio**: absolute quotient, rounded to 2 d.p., 0.98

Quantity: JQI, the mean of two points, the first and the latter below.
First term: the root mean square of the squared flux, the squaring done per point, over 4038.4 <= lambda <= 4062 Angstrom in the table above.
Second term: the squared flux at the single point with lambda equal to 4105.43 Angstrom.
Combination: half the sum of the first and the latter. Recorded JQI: 0.66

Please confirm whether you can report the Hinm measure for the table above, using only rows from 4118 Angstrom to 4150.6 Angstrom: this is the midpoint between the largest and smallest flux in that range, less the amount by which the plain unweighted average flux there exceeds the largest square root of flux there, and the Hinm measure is 1.07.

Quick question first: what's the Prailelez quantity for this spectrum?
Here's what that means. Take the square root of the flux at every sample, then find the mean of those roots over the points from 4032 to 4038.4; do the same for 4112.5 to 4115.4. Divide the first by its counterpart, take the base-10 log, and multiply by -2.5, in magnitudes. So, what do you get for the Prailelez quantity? 0.04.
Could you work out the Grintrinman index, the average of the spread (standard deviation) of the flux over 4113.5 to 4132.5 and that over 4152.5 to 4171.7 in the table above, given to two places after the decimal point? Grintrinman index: 0.12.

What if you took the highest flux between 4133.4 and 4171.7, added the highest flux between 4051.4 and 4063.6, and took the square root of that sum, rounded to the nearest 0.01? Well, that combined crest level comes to 1.52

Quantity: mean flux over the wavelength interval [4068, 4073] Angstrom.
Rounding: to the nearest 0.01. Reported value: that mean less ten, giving -9.07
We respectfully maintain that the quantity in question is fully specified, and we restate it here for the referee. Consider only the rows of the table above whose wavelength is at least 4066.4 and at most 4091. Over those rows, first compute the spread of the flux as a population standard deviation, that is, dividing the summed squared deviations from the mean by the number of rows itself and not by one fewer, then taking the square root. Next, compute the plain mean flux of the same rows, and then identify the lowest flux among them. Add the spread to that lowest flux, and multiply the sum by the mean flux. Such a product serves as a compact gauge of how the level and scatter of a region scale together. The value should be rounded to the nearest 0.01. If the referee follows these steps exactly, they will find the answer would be 0.79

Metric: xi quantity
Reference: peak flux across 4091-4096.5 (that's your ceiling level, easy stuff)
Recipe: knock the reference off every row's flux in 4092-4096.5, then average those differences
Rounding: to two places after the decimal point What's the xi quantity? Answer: -0.21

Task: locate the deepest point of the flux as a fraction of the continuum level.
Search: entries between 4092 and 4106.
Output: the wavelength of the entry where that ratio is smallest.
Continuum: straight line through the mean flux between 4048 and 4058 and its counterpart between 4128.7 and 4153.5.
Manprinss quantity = 4103.54 Angstrom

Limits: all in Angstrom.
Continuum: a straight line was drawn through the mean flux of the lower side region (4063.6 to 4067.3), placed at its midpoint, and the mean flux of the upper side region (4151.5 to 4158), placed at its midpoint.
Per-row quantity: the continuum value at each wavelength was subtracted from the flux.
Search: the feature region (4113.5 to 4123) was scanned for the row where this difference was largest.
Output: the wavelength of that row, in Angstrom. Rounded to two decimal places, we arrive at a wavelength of 4114.90 Angstrom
